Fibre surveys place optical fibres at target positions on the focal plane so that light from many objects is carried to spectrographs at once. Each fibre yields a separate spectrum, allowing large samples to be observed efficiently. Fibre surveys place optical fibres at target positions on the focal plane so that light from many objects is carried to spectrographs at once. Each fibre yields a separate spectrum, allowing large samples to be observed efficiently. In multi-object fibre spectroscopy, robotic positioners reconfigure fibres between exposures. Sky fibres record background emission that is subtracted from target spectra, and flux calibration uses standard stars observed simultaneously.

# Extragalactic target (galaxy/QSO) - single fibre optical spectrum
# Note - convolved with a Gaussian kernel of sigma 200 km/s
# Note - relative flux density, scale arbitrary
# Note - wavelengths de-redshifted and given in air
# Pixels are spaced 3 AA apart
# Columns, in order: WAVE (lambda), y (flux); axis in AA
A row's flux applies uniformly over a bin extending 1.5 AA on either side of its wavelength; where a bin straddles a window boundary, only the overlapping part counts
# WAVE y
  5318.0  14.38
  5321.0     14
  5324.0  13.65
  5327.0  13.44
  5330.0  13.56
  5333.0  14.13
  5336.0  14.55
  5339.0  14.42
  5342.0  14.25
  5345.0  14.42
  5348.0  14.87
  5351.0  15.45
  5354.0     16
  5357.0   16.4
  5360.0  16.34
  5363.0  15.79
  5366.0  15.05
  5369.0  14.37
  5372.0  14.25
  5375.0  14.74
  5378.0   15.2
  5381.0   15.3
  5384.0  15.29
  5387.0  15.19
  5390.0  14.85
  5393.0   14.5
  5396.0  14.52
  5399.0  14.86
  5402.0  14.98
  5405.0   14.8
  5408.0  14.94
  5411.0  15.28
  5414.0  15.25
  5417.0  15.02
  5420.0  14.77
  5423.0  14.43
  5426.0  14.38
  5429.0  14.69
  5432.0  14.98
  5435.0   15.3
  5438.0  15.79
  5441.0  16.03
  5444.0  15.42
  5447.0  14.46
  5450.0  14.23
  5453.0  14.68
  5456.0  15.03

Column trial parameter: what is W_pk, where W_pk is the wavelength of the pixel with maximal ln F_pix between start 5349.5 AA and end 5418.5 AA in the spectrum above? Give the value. 5357.0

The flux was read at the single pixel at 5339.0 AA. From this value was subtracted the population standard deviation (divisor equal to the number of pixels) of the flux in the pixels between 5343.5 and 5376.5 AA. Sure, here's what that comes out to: 13.7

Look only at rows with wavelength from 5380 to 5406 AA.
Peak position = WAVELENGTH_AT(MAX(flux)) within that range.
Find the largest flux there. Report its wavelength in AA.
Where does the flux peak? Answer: 5381.0 AA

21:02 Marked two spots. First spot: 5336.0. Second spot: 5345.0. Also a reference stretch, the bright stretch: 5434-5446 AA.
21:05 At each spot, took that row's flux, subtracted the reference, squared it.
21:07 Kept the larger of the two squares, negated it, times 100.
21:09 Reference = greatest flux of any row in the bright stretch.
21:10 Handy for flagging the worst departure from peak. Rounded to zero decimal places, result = -259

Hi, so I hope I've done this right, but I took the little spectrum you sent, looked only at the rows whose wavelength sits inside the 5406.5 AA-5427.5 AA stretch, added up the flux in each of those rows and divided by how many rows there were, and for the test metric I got 14.87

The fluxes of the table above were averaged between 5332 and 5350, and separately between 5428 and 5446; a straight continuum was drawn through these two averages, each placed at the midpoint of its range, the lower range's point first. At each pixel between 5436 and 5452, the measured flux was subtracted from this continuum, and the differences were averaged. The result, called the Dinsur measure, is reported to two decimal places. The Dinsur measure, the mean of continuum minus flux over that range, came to 0.25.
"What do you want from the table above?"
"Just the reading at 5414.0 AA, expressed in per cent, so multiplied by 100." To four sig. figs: 1525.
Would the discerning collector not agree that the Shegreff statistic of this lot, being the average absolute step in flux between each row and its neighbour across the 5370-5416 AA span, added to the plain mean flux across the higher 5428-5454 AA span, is 15.3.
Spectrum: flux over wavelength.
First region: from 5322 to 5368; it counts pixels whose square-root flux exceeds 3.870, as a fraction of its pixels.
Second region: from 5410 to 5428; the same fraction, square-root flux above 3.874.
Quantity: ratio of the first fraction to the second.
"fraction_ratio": 0.80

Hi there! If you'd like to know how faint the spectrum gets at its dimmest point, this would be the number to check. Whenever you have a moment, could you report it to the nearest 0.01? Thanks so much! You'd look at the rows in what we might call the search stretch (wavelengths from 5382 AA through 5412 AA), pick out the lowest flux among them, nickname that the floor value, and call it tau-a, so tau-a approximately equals 14.50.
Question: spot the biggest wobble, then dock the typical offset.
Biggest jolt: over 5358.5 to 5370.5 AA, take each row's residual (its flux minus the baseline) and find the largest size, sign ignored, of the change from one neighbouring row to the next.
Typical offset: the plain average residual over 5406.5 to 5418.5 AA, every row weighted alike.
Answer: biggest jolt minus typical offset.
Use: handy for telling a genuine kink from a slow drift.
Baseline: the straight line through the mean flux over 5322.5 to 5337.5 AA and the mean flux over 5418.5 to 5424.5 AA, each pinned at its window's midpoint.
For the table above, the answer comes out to 0.17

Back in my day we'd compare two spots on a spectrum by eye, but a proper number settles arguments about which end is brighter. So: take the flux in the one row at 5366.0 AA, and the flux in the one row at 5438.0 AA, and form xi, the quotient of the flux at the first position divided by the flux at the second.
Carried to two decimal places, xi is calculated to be 0.95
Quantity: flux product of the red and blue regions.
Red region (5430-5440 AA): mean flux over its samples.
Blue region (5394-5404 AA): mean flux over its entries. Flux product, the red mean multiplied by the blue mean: 227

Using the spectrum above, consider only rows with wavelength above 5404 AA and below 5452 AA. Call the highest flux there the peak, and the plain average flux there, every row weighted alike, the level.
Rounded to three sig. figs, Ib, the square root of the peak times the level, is 15.5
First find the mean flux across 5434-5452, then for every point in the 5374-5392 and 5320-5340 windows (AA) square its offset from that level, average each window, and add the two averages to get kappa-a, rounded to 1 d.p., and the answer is 1.8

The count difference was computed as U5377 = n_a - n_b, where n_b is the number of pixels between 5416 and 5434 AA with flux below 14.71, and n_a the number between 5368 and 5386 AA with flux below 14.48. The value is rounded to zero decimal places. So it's -1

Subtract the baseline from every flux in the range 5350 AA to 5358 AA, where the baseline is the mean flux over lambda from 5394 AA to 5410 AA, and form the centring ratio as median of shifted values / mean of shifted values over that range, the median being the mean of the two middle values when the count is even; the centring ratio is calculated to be 1.04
